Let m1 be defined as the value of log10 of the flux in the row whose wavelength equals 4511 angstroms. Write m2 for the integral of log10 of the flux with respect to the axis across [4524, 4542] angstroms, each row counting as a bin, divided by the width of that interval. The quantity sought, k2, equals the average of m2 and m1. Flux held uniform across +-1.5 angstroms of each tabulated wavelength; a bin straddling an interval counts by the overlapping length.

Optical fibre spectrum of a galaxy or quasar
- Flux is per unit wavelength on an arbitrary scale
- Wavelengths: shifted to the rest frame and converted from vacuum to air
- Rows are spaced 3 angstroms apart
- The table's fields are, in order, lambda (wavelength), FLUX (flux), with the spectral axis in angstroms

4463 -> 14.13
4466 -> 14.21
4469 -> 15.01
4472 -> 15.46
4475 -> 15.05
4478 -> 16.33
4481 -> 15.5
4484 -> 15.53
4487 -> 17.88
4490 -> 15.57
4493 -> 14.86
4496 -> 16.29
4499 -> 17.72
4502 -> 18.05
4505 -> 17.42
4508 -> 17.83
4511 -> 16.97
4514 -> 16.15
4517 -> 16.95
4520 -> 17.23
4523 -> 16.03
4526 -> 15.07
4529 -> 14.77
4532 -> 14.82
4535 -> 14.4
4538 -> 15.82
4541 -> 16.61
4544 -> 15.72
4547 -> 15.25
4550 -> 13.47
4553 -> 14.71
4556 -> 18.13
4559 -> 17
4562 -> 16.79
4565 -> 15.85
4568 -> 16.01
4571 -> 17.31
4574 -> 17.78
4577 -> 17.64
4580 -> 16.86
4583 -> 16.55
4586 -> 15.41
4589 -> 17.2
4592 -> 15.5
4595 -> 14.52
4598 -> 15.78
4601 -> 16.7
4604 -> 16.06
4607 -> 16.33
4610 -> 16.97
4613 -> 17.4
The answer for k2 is 1.21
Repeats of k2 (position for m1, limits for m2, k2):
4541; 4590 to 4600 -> 1.20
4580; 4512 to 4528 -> 1.22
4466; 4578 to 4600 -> 1.18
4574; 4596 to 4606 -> 1.23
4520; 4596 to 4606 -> 1.22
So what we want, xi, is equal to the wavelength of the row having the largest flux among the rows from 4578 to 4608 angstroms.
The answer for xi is 4589 angstroms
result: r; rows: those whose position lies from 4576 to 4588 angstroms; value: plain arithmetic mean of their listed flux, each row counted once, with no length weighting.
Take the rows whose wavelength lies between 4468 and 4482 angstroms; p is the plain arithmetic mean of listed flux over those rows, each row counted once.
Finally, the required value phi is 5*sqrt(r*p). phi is 80.2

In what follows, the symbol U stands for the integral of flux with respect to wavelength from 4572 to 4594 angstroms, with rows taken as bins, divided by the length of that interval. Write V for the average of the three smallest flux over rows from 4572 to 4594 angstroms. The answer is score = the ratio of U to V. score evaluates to 1.05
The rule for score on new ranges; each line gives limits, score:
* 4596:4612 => 1.02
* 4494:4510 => 1.01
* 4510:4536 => 1.08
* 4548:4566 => 1.09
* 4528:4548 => 1.05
